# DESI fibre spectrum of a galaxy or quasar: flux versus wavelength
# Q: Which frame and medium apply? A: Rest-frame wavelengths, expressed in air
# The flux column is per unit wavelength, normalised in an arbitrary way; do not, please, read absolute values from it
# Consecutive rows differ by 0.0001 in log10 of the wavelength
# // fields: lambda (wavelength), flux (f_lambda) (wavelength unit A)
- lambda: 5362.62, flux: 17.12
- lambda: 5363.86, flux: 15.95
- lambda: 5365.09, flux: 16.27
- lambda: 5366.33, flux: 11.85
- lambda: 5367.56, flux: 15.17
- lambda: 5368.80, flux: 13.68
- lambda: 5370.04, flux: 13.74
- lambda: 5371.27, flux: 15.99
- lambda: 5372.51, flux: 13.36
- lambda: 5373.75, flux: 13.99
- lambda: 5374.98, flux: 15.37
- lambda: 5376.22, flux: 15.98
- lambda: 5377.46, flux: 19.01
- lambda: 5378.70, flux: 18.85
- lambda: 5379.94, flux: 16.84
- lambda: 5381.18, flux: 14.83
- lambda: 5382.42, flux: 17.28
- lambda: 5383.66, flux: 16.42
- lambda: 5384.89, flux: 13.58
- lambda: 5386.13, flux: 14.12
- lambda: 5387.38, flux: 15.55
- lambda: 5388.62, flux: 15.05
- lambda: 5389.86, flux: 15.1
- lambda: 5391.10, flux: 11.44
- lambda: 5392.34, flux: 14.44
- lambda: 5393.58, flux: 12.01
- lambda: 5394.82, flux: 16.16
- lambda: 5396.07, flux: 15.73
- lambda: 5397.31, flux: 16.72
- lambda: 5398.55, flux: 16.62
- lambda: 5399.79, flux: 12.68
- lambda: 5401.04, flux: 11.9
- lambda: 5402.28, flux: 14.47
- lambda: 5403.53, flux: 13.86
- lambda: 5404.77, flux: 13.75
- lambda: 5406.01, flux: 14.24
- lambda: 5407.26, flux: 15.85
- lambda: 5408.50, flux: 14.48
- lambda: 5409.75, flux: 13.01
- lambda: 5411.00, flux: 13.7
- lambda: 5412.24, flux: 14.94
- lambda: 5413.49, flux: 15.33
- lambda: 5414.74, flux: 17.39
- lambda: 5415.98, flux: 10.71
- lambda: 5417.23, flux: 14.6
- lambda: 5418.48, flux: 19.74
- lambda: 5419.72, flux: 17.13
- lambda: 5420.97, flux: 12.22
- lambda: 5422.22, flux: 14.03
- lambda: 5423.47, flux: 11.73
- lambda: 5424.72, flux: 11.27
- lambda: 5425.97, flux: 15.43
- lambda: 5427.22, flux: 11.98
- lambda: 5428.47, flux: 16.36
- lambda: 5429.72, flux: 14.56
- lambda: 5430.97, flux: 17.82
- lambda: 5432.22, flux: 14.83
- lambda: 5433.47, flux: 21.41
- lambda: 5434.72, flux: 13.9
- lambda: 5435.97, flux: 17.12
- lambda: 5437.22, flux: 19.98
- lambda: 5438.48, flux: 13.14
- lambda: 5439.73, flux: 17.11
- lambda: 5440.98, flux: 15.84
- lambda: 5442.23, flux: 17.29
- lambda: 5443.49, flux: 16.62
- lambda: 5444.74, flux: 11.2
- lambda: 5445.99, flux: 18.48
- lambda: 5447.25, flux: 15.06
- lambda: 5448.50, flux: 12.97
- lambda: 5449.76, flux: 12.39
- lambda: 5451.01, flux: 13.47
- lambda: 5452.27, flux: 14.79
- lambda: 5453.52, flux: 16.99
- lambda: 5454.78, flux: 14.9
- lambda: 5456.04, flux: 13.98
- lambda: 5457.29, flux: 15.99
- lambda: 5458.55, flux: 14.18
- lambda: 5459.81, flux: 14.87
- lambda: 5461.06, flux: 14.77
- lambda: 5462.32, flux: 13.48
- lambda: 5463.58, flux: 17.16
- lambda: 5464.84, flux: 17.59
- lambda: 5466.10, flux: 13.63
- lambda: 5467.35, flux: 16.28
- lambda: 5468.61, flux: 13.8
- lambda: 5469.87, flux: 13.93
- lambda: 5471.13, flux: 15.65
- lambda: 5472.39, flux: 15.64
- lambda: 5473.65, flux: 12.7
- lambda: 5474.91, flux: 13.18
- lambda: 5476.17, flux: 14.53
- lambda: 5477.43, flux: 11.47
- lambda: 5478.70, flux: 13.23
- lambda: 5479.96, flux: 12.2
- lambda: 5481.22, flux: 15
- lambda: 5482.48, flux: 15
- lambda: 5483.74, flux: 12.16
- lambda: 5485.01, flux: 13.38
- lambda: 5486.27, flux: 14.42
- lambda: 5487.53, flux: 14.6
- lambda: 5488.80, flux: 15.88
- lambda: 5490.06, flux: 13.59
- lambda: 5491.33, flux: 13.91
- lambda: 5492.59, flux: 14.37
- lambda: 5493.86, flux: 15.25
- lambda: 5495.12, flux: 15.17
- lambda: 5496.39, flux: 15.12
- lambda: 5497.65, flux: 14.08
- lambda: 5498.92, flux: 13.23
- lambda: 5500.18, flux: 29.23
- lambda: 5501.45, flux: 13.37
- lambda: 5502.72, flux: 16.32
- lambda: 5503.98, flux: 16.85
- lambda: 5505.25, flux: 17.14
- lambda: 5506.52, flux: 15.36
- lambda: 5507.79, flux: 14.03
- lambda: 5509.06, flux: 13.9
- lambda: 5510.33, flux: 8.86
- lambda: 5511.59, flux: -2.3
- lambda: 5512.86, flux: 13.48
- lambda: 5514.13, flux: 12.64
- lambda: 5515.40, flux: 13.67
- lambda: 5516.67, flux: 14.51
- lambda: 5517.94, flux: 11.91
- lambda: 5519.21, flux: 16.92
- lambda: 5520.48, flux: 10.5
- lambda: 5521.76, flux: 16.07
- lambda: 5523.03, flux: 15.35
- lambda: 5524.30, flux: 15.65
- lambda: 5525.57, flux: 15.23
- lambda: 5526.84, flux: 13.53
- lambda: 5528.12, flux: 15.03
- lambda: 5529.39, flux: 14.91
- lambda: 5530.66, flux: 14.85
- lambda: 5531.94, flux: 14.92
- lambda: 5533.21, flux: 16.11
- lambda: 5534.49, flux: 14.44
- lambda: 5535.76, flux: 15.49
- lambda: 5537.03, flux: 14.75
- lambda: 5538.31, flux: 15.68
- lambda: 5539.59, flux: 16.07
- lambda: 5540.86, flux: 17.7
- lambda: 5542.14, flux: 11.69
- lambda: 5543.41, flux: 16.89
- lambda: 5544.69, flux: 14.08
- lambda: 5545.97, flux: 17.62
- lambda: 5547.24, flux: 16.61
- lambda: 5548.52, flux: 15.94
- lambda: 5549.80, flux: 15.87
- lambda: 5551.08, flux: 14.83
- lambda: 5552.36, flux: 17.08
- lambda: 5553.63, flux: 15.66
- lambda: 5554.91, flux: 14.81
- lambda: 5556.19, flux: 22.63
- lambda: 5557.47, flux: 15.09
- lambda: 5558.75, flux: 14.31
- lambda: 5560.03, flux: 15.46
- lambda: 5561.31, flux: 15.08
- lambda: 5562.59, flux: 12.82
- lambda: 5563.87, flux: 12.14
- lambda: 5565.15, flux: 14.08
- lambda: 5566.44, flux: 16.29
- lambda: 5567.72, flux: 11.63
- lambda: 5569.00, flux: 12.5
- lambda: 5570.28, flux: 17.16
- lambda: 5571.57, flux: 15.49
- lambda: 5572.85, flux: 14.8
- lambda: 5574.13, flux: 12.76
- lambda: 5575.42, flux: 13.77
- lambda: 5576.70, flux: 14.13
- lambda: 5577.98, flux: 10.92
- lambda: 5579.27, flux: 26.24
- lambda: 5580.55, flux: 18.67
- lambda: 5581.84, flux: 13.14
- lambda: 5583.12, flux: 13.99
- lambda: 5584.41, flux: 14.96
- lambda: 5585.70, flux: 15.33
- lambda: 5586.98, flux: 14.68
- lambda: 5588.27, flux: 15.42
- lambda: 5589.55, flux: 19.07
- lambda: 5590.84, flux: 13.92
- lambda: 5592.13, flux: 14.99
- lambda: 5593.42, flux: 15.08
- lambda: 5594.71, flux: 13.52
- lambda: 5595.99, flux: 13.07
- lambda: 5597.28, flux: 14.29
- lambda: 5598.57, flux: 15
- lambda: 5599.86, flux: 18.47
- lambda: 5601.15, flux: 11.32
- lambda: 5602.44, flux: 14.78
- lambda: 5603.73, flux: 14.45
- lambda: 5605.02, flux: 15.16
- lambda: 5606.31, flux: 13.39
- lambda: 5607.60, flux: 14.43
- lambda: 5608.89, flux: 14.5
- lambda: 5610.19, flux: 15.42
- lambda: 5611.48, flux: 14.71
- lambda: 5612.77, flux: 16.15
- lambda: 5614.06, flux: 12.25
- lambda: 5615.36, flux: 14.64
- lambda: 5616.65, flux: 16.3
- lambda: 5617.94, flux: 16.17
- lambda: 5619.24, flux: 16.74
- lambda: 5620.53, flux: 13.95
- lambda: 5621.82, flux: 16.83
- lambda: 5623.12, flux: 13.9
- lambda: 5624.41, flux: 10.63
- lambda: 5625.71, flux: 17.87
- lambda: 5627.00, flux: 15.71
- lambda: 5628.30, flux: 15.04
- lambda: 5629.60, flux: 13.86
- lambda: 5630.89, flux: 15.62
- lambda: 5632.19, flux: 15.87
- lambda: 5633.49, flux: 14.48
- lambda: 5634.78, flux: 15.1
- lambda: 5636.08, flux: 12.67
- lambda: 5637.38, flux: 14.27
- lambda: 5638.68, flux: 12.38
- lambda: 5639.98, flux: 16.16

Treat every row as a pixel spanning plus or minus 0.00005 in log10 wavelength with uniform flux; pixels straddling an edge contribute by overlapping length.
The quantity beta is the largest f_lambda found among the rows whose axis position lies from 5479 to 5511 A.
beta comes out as 29.23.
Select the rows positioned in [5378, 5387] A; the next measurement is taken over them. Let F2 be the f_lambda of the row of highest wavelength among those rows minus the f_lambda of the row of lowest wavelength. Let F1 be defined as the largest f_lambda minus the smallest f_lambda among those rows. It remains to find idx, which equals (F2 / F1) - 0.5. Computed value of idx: -1.40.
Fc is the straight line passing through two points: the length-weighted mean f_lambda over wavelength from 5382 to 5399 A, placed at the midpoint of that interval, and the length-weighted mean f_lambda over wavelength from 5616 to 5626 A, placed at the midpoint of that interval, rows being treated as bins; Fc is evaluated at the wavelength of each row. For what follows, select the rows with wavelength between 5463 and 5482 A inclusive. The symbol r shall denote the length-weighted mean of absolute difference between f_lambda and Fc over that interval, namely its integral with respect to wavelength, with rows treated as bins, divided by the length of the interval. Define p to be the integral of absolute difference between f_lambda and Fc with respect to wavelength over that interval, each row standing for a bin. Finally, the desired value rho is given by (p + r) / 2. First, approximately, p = 30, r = 1.59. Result 15.9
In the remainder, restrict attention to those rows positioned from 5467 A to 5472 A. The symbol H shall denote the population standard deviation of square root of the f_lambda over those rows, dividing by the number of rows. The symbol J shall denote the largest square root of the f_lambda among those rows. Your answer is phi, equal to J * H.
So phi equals 0.56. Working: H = 0.14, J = 4.0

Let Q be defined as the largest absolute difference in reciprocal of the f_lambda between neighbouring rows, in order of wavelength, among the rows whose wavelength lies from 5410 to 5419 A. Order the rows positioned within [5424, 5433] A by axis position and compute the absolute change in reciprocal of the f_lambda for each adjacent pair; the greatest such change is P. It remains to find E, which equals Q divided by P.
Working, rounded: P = 0.024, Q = 0.036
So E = 1.50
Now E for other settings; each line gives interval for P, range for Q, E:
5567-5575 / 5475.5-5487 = 0.85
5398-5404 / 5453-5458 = 0.48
